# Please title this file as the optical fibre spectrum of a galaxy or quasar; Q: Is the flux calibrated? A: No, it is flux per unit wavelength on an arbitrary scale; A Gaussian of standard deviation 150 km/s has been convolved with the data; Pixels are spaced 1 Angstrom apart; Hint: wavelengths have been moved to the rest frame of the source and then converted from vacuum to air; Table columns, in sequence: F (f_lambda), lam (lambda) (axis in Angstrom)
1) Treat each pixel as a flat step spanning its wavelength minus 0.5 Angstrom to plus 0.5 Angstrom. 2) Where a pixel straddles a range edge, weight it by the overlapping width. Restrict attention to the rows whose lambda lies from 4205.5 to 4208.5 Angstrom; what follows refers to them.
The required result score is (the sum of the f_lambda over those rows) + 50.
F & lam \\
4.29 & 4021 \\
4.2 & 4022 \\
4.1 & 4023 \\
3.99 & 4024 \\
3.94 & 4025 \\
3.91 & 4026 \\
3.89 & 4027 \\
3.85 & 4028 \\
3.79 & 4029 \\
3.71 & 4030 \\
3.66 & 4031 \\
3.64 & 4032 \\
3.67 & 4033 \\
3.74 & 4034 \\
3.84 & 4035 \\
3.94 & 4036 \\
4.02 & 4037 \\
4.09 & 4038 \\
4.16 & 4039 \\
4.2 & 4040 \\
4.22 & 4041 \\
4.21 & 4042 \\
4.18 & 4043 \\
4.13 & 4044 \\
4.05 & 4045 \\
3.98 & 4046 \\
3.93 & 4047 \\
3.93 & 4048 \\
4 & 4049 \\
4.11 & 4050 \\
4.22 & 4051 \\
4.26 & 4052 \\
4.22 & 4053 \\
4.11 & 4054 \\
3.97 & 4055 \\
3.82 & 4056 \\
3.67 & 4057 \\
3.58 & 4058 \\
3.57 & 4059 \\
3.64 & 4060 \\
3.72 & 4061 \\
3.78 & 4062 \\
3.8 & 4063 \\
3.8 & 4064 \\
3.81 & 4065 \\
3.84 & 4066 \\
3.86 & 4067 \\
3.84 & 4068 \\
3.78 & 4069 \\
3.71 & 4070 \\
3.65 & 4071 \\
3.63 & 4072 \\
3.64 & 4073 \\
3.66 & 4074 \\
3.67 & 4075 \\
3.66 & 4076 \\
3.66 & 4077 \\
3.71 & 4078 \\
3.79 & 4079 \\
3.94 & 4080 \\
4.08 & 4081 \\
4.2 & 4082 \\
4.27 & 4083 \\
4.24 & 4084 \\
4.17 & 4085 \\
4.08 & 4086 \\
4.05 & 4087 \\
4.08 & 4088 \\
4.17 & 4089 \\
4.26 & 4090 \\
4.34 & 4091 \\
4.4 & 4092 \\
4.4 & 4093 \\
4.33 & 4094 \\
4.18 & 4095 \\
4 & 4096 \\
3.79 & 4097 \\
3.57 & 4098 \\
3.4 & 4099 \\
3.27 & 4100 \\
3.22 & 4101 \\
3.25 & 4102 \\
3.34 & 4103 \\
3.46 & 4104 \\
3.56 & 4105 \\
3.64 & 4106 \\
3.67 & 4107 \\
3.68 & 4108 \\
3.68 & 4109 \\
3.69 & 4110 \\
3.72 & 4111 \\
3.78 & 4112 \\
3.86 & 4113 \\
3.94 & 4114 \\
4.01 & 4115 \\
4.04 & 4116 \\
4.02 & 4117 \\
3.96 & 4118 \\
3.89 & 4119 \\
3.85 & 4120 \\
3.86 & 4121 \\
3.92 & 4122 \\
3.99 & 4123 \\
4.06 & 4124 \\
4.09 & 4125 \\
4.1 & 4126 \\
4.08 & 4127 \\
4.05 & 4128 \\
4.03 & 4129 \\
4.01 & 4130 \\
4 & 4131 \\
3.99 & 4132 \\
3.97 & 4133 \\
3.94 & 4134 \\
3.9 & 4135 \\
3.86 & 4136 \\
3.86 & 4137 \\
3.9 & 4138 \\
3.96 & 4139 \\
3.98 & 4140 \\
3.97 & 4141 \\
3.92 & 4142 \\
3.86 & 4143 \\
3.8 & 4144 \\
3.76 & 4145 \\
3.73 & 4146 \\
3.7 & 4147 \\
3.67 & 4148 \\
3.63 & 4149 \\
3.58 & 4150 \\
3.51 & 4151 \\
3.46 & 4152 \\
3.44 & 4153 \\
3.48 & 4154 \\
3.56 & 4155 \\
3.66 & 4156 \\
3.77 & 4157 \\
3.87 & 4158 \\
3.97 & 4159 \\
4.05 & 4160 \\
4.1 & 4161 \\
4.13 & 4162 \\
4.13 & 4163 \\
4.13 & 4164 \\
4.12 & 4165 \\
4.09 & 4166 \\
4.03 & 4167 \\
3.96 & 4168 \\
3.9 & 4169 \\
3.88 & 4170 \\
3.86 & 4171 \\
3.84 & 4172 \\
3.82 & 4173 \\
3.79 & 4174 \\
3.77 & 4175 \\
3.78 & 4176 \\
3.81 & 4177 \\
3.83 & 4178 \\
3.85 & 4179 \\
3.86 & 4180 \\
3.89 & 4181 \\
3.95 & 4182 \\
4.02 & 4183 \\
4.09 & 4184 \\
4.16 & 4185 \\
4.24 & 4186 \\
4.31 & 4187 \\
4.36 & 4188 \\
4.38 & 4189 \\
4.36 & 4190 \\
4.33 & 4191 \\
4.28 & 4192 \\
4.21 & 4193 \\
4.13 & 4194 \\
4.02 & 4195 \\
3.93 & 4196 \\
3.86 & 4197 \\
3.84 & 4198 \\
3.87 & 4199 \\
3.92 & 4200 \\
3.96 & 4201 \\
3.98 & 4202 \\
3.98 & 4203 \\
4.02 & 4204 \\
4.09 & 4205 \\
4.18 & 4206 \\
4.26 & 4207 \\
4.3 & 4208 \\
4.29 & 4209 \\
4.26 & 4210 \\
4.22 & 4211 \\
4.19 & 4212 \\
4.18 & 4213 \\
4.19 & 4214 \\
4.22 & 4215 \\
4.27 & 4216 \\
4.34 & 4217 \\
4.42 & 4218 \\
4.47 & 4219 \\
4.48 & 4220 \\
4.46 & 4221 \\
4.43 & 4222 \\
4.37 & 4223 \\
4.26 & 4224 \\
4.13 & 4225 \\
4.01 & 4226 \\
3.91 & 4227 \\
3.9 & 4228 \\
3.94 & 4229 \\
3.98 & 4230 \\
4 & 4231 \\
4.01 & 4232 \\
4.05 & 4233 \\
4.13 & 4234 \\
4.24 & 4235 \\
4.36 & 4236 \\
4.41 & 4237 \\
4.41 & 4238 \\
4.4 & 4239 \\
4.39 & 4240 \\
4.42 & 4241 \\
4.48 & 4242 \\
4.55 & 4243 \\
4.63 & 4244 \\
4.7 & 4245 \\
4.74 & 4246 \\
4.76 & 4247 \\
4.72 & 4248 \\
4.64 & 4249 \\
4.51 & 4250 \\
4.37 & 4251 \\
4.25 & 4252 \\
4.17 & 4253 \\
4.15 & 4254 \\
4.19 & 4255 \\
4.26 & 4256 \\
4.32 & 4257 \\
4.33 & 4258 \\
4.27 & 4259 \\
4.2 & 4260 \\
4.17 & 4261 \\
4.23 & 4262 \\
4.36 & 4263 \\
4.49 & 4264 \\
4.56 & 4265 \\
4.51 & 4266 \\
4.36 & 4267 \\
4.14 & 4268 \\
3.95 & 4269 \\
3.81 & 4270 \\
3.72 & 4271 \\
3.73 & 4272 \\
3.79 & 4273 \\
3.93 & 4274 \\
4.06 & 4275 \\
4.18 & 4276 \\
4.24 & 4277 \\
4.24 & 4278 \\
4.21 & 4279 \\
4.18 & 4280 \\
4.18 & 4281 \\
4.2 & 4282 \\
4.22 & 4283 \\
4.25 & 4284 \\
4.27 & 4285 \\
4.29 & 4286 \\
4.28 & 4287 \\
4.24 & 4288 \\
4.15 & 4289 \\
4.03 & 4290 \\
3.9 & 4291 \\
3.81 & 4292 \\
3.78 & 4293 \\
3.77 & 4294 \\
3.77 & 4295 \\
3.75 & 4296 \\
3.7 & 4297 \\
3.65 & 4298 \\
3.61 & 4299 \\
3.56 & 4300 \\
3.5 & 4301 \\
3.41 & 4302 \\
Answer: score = 62.7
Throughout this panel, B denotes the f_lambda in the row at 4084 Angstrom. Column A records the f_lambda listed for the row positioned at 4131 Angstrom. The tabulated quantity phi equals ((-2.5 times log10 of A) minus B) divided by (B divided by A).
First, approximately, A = 4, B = 4.24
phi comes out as -5.42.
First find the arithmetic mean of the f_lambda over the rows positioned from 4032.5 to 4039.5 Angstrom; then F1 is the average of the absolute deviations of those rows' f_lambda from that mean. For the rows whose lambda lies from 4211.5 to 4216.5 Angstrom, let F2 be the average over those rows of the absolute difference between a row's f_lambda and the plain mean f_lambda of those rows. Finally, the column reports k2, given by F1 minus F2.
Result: 0.120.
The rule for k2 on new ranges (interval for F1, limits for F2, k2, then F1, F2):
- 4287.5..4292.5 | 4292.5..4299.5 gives 0.081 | 0.14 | 0.06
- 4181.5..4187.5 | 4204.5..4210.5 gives 0.045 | 0.11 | 0.06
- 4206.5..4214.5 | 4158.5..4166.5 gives 0.001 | 0.04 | 0.04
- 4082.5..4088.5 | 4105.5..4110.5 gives 0.065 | 0.08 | 0.01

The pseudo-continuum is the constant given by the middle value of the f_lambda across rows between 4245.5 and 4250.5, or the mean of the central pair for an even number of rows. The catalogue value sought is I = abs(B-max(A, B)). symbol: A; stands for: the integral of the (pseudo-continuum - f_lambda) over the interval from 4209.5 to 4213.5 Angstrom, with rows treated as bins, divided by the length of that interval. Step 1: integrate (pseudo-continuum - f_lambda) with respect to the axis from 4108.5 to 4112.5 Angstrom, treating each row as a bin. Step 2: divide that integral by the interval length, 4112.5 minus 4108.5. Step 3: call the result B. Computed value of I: 0.0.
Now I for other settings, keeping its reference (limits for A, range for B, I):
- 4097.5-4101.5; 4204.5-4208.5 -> 0.8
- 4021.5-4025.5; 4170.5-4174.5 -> 0.0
